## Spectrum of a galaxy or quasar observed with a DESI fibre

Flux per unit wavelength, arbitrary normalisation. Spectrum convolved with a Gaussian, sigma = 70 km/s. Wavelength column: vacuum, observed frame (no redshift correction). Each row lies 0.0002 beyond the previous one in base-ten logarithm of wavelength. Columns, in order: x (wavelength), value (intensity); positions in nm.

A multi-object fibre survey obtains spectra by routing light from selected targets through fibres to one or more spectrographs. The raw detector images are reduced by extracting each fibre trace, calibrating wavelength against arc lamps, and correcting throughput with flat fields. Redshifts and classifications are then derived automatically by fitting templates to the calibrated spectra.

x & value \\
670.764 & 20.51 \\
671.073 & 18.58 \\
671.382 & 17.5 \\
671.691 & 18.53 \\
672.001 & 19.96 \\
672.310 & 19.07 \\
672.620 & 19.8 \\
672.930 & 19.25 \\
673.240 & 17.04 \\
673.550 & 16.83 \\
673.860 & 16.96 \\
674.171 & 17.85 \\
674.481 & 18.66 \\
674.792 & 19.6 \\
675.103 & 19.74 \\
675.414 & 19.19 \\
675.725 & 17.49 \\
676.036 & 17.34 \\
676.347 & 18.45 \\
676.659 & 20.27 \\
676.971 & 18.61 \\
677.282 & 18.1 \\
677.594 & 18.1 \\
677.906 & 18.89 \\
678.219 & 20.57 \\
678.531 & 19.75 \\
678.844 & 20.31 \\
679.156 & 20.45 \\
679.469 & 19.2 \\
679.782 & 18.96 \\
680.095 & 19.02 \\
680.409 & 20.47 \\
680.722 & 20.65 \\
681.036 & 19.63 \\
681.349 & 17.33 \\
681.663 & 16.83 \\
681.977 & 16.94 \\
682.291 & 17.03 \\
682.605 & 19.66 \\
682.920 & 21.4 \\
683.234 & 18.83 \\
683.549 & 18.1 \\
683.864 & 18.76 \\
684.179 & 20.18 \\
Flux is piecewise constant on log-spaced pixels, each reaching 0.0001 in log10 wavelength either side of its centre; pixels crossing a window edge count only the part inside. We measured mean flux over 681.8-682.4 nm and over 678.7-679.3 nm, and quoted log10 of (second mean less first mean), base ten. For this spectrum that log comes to 0.5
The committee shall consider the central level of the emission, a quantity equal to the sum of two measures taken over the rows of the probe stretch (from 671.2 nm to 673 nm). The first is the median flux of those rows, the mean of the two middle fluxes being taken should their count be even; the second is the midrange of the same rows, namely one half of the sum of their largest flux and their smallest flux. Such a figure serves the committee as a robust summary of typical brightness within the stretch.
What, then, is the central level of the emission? 37.9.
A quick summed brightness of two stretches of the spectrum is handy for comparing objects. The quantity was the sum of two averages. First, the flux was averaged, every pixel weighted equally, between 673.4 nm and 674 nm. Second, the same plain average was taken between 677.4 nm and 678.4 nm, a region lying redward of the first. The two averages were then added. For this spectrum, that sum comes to 36.1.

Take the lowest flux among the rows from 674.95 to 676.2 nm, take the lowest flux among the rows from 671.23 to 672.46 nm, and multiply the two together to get 303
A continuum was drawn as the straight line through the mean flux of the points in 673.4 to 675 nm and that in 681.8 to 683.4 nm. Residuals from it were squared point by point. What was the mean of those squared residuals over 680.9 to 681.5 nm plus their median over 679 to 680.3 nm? 1.8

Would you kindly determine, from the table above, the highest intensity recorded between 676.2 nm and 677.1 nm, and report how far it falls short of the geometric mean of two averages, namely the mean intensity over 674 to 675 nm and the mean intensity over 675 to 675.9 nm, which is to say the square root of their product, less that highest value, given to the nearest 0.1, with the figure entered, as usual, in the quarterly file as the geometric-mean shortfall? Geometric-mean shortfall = -1.5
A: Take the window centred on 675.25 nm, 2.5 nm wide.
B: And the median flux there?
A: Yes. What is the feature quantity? 18.6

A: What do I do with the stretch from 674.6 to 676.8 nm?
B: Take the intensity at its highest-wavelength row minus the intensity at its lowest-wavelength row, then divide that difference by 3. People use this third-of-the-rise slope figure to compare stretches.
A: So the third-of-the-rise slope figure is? 0.2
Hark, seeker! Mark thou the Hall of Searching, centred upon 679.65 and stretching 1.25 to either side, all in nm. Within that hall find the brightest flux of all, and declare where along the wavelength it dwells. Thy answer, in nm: 680.722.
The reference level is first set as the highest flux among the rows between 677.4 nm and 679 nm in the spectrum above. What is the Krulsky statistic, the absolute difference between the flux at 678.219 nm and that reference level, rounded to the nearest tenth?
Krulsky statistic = 0.0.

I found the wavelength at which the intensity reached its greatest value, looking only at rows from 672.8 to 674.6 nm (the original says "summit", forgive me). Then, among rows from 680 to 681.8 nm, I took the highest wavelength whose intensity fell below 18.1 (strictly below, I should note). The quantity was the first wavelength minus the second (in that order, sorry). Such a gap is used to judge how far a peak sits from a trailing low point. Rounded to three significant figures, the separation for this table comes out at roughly -8.73 nm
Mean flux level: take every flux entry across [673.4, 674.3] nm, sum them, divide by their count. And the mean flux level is 17.2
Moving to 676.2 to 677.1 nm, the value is 19.1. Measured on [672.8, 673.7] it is 17.7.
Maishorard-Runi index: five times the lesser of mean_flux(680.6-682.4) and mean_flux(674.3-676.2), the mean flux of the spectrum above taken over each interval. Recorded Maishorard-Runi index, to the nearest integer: 90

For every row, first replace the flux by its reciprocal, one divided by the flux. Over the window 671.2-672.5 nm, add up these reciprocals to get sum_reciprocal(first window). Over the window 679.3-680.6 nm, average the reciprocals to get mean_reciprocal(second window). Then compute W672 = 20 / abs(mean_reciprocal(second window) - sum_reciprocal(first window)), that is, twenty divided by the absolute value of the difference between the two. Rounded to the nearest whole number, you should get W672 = 123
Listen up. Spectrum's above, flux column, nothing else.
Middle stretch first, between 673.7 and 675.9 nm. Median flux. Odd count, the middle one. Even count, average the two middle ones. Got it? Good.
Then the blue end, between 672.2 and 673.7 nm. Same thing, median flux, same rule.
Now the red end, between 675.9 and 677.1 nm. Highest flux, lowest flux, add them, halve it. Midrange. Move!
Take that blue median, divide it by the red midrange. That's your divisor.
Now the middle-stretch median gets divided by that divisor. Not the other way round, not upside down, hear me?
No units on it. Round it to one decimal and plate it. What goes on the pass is 18.4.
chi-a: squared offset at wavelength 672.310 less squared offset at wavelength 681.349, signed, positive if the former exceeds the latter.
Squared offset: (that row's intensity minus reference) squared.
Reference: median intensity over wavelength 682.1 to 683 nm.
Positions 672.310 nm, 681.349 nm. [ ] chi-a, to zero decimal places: -5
